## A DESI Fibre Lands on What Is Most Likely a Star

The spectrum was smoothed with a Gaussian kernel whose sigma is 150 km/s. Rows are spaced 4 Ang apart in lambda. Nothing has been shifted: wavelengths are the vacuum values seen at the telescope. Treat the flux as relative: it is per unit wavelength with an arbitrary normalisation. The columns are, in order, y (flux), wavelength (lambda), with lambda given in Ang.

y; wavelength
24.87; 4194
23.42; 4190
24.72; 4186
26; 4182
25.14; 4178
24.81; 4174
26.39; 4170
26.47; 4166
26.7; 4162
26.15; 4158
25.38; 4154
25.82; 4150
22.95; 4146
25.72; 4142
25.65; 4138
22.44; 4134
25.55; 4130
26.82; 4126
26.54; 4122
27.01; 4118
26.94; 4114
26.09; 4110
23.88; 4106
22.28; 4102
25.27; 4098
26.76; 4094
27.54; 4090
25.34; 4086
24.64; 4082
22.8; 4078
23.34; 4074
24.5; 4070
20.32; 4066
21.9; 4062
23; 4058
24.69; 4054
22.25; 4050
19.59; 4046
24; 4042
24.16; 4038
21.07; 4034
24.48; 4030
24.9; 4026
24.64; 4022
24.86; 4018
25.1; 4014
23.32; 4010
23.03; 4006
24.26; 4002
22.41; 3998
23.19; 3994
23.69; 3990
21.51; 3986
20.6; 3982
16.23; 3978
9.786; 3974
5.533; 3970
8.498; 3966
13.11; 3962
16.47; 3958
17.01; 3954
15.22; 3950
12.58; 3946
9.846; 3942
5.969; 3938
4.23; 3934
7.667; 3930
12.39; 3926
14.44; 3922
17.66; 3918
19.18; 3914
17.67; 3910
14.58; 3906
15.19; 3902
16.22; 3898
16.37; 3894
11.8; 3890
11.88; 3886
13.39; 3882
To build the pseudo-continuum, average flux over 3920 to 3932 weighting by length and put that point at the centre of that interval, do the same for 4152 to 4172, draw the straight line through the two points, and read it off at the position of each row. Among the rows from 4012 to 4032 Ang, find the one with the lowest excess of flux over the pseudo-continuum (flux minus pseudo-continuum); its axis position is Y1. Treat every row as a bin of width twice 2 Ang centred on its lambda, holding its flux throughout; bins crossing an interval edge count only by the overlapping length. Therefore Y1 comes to 4030 Ang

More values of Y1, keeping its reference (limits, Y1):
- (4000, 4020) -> 4006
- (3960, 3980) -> 3970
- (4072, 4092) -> 4078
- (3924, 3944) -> 3934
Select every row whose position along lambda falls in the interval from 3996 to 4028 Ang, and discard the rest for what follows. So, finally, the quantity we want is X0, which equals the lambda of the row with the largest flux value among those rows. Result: 4014 Ang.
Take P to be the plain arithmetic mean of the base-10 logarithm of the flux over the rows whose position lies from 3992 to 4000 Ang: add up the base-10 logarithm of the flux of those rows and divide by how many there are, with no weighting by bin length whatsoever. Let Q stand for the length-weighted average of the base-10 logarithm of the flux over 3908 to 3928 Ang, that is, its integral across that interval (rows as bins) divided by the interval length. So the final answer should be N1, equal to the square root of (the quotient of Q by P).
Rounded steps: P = 1.36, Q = 1.21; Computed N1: 0.94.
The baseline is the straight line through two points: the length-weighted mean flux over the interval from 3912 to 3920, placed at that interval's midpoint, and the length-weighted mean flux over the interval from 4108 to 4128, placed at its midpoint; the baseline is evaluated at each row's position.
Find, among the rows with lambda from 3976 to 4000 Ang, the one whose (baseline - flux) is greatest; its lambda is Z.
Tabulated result 3978 Ang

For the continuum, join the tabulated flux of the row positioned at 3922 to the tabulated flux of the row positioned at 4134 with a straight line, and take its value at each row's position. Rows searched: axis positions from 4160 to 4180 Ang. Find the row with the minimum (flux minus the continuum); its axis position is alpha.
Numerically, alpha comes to 4174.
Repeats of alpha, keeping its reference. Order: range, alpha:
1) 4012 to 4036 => 4034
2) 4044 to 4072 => 4066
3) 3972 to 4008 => 3974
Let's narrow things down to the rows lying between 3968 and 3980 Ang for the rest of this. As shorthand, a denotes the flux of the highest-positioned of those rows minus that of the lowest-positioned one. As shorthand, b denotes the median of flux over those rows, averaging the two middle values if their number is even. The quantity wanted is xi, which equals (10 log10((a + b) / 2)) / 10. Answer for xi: 1.01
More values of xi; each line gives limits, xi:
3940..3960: 1.04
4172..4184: 1.12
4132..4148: 1.09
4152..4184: 1.13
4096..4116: 1.13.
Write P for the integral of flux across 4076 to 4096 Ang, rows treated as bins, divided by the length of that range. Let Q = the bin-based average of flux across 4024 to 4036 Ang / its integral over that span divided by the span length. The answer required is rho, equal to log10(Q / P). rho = -0.03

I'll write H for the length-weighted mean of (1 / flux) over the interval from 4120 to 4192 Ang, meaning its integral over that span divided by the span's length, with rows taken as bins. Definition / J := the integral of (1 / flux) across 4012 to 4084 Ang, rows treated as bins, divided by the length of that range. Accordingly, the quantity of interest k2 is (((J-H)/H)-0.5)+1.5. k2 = 1.09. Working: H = 0.040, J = 0.0431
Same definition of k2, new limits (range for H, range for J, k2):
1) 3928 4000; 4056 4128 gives 0.44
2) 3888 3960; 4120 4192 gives 0.46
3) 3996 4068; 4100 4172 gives 0.91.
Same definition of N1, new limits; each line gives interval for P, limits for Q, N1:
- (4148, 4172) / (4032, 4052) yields 0.97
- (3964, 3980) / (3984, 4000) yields 1.18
